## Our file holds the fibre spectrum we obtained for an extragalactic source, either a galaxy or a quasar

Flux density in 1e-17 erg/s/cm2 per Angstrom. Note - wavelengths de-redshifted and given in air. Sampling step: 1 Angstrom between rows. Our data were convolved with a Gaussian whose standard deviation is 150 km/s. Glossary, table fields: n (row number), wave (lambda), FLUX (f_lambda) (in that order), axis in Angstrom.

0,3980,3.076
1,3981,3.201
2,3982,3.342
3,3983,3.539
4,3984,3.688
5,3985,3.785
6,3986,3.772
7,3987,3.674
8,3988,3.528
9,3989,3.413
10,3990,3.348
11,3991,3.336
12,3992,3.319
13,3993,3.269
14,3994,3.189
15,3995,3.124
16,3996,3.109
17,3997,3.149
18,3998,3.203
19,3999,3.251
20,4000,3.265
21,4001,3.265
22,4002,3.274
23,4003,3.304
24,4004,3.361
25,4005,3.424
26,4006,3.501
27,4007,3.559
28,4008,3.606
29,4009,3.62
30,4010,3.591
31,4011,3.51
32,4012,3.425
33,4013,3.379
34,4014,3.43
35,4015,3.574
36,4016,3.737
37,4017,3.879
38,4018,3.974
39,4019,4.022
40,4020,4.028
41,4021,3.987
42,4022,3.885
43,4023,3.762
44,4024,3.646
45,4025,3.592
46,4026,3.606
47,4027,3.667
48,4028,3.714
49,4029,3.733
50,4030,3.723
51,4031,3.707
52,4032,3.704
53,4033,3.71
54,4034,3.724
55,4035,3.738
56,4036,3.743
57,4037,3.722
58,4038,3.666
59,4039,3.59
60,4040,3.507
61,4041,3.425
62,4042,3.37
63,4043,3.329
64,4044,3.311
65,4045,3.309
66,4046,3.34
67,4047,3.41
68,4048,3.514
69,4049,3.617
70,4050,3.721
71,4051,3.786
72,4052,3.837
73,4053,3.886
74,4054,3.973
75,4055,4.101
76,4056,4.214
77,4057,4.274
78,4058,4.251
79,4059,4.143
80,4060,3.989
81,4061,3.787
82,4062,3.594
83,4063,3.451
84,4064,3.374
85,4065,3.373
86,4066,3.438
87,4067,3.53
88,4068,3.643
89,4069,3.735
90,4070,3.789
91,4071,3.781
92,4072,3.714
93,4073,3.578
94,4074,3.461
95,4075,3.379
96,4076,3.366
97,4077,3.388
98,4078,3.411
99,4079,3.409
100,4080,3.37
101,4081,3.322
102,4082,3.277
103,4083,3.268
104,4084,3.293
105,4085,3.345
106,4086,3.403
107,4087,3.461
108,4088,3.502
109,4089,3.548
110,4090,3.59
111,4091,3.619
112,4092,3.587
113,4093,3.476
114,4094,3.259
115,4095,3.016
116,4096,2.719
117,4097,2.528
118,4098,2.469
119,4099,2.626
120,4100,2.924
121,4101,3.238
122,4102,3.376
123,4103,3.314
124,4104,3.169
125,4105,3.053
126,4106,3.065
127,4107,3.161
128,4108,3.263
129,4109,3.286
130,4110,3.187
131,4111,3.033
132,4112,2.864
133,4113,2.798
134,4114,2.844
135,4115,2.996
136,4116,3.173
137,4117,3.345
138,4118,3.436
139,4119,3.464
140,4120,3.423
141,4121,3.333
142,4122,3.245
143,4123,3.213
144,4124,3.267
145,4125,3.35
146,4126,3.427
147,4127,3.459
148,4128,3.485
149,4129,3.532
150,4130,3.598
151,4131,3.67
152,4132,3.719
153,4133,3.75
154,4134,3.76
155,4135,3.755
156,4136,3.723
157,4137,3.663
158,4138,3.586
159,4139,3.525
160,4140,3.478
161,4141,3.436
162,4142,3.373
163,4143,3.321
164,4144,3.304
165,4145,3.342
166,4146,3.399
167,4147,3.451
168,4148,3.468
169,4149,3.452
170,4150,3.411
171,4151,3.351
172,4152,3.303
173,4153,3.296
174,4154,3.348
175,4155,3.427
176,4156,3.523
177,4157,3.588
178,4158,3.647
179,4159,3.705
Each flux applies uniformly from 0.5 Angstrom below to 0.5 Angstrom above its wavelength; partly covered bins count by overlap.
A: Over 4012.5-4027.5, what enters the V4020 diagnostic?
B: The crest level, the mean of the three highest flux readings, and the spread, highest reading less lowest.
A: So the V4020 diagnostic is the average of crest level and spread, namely 2.33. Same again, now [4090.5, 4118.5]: 2.36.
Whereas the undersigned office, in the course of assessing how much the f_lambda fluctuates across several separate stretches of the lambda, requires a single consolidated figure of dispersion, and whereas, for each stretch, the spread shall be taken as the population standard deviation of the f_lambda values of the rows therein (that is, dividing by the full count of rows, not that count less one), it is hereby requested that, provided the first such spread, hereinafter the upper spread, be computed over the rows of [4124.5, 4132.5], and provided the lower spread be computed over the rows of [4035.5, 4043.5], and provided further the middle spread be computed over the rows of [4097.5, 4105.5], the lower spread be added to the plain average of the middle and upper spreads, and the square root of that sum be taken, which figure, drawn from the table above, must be 0.60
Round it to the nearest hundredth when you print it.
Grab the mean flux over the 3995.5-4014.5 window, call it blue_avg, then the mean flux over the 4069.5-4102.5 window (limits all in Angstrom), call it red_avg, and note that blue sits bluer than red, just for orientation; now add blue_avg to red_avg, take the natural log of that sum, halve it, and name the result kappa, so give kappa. 0.95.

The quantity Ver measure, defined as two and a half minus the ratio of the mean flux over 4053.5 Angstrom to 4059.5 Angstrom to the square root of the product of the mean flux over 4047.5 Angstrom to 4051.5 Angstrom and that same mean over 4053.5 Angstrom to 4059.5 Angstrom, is 1.43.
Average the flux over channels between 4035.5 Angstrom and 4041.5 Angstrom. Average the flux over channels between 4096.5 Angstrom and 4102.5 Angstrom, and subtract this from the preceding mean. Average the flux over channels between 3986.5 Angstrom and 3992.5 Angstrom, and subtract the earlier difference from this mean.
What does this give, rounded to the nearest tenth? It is 2.7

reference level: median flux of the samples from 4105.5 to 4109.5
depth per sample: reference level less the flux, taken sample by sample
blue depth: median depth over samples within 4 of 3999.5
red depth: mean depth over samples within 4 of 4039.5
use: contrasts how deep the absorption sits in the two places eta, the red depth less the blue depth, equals -0.29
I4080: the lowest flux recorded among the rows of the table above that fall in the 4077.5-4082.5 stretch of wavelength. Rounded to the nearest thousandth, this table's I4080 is 3.277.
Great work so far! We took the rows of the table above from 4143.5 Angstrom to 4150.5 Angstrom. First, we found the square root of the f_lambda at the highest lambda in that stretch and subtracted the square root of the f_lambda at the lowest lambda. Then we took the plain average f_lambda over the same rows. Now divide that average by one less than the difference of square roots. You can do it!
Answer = -3.5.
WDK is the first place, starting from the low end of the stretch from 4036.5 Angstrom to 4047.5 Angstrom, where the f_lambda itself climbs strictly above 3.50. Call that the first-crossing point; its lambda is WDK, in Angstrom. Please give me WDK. 4037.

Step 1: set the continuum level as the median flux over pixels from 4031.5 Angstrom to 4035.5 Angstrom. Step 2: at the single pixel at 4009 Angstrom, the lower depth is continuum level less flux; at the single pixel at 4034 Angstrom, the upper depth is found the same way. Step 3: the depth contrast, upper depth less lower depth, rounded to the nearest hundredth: -0.10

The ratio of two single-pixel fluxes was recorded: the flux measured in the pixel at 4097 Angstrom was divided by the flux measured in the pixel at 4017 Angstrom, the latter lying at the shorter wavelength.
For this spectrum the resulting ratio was 0.65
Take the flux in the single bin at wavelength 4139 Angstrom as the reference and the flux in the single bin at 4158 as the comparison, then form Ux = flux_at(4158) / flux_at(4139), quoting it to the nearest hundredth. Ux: 1.03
